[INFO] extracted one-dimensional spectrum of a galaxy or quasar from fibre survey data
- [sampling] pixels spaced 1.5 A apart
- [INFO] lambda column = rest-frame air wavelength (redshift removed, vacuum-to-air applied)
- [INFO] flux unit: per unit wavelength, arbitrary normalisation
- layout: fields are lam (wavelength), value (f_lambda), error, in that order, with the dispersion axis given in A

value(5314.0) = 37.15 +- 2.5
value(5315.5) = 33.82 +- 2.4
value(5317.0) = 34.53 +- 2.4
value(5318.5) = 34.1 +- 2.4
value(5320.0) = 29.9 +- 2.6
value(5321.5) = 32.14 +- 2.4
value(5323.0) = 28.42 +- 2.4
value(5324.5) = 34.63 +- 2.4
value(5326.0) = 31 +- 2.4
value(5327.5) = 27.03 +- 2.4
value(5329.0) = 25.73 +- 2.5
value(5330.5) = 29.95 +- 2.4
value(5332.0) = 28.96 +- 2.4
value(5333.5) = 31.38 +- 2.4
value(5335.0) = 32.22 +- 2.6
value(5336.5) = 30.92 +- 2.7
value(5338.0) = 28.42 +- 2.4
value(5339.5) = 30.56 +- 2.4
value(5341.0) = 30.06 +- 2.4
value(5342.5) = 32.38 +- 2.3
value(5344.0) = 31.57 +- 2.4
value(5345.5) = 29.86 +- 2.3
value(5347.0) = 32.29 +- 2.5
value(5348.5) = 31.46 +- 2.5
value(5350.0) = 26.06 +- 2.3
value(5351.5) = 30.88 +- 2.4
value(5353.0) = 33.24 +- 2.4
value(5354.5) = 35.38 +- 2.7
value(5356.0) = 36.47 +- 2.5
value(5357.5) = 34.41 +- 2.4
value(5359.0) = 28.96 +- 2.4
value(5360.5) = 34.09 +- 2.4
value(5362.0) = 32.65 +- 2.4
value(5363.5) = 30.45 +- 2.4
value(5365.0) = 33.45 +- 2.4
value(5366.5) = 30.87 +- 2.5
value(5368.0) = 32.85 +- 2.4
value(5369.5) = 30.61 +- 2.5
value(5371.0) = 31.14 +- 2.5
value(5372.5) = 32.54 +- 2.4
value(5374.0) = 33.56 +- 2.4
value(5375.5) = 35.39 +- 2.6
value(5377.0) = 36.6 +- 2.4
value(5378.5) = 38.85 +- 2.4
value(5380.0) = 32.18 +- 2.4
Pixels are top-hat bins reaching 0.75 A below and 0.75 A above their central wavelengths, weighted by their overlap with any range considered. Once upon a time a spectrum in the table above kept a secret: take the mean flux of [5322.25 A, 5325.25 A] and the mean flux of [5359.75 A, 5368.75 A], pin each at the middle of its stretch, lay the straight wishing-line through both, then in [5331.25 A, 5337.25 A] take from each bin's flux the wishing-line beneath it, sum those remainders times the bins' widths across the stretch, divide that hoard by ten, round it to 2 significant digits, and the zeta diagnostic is -0.53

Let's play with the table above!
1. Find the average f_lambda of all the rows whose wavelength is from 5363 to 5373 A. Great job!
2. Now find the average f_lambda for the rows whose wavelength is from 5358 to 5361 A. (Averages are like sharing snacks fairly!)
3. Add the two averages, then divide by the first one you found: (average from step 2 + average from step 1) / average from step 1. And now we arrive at 1.99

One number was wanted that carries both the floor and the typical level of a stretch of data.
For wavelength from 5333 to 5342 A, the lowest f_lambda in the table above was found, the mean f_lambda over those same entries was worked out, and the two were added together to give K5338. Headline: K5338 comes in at 59.0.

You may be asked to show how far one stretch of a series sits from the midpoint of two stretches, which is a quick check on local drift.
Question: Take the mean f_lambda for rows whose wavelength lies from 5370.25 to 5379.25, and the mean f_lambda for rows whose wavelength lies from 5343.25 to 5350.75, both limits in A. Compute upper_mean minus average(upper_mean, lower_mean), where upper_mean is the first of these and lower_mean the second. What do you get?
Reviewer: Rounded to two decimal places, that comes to 2.22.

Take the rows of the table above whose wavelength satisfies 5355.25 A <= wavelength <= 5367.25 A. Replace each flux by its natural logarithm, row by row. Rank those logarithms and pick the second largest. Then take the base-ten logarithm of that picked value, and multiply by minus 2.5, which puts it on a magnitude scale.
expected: -1.37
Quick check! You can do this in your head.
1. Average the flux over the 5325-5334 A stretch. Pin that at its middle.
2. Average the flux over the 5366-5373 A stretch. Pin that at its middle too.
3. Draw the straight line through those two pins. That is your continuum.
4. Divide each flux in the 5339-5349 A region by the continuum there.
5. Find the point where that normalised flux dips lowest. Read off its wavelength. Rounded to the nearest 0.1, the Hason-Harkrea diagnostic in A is 5345.5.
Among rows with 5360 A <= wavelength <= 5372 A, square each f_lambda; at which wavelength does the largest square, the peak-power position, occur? 5360.5 A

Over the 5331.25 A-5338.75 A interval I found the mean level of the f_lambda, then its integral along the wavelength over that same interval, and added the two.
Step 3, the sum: 258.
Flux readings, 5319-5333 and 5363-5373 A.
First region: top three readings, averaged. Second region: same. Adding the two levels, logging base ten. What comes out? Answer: 1.82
